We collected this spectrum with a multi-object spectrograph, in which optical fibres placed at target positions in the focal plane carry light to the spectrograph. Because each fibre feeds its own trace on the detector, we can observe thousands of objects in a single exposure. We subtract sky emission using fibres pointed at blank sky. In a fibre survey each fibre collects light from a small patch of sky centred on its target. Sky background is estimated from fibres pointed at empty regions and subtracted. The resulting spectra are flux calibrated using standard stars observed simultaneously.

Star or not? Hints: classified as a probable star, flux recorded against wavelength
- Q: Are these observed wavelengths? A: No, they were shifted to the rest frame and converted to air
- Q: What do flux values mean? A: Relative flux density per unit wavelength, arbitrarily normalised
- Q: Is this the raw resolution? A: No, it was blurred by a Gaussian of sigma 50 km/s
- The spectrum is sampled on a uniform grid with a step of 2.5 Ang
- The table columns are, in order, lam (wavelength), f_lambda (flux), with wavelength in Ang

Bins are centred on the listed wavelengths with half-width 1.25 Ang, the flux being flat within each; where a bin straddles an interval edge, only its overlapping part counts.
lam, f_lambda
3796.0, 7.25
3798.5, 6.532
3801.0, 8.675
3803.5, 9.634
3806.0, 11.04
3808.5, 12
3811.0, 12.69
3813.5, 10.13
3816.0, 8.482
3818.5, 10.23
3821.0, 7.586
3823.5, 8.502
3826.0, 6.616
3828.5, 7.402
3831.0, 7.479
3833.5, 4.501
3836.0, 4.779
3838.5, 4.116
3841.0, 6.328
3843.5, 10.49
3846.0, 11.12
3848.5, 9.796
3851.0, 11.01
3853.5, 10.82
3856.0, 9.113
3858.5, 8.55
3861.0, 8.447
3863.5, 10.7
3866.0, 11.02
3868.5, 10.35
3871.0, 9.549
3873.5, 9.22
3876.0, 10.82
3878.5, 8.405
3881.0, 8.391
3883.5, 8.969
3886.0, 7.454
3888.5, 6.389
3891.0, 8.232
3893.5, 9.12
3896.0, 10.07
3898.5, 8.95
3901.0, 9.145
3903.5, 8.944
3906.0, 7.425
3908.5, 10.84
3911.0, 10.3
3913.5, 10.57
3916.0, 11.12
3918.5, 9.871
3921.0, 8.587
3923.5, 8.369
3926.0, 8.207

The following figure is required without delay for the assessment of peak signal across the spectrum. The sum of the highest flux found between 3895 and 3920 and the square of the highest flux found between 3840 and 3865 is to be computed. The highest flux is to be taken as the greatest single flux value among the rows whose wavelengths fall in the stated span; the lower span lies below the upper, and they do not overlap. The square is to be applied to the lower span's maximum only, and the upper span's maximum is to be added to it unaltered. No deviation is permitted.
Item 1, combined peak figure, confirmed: 135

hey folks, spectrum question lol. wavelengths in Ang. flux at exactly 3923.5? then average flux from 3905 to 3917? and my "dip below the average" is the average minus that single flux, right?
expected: 2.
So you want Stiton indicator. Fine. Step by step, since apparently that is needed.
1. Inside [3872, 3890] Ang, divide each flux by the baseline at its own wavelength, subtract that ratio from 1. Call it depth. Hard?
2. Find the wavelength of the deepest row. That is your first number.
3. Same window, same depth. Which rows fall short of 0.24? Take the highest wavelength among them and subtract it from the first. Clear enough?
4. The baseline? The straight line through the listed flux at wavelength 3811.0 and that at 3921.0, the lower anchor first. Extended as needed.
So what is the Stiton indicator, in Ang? 5.0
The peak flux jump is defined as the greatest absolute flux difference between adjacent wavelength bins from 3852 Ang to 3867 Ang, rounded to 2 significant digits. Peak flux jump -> 2.3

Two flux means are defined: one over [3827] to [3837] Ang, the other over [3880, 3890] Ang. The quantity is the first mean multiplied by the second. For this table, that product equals 47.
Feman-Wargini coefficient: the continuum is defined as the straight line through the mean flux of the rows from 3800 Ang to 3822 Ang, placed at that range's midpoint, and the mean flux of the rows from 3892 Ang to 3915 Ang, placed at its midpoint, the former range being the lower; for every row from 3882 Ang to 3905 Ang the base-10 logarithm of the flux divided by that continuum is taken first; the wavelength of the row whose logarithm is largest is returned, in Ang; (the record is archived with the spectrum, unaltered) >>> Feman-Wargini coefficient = 3896.0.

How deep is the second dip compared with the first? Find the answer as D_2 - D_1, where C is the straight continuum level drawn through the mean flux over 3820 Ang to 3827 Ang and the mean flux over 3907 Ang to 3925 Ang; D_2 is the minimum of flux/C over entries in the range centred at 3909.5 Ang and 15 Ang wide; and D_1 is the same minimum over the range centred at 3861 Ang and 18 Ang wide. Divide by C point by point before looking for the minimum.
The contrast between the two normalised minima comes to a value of -0.2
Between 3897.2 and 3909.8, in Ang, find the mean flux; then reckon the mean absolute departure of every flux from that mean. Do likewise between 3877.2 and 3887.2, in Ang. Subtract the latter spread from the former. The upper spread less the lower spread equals 0.3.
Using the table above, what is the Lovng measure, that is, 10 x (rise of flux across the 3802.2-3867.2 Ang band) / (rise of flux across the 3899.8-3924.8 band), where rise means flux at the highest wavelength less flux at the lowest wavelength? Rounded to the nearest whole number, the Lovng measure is -18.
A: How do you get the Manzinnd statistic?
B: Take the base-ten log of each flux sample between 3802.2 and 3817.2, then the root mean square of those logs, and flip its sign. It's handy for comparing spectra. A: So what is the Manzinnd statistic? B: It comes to -1.026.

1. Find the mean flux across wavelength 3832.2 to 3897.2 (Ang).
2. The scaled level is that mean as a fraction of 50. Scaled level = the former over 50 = 0.175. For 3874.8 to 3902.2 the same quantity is 0.174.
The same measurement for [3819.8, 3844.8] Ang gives 0.136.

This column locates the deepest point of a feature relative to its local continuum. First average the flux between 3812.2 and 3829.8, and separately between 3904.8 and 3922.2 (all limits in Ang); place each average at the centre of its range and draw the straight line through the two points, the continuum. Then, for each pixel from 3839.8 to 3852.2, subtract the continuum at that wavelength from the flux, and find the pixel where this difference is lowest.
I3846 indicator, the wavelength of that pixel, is 3841.0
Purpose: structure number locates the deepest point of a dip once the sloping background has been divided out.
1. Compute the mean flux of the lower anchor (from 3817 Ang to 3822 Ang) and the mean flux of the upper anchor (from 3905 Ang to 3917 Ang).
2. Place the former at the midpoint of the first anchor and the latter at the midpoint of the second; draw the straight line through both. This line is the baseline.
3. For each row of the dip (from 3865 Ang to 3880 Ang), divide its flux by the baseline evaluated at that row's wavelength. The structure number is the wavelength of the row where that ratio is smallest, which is 3878.5 Ang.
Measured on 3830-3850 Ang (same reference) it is 3838.5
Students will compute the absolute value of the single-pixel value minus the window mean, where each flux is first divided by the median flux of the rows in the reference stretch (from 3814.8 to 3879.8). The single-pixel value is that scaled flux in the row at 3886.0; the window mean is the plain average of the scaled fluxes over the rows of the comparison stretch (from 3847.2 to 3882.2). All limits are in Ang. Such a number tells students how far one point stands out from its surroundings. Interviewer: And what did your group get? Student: 0.26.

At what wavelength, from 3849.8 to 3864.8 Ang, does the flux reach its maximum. 3851.0 Ang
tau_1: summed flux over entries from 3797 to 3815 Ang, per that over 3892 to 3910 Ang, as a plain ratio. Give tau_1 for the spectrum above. 1.1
